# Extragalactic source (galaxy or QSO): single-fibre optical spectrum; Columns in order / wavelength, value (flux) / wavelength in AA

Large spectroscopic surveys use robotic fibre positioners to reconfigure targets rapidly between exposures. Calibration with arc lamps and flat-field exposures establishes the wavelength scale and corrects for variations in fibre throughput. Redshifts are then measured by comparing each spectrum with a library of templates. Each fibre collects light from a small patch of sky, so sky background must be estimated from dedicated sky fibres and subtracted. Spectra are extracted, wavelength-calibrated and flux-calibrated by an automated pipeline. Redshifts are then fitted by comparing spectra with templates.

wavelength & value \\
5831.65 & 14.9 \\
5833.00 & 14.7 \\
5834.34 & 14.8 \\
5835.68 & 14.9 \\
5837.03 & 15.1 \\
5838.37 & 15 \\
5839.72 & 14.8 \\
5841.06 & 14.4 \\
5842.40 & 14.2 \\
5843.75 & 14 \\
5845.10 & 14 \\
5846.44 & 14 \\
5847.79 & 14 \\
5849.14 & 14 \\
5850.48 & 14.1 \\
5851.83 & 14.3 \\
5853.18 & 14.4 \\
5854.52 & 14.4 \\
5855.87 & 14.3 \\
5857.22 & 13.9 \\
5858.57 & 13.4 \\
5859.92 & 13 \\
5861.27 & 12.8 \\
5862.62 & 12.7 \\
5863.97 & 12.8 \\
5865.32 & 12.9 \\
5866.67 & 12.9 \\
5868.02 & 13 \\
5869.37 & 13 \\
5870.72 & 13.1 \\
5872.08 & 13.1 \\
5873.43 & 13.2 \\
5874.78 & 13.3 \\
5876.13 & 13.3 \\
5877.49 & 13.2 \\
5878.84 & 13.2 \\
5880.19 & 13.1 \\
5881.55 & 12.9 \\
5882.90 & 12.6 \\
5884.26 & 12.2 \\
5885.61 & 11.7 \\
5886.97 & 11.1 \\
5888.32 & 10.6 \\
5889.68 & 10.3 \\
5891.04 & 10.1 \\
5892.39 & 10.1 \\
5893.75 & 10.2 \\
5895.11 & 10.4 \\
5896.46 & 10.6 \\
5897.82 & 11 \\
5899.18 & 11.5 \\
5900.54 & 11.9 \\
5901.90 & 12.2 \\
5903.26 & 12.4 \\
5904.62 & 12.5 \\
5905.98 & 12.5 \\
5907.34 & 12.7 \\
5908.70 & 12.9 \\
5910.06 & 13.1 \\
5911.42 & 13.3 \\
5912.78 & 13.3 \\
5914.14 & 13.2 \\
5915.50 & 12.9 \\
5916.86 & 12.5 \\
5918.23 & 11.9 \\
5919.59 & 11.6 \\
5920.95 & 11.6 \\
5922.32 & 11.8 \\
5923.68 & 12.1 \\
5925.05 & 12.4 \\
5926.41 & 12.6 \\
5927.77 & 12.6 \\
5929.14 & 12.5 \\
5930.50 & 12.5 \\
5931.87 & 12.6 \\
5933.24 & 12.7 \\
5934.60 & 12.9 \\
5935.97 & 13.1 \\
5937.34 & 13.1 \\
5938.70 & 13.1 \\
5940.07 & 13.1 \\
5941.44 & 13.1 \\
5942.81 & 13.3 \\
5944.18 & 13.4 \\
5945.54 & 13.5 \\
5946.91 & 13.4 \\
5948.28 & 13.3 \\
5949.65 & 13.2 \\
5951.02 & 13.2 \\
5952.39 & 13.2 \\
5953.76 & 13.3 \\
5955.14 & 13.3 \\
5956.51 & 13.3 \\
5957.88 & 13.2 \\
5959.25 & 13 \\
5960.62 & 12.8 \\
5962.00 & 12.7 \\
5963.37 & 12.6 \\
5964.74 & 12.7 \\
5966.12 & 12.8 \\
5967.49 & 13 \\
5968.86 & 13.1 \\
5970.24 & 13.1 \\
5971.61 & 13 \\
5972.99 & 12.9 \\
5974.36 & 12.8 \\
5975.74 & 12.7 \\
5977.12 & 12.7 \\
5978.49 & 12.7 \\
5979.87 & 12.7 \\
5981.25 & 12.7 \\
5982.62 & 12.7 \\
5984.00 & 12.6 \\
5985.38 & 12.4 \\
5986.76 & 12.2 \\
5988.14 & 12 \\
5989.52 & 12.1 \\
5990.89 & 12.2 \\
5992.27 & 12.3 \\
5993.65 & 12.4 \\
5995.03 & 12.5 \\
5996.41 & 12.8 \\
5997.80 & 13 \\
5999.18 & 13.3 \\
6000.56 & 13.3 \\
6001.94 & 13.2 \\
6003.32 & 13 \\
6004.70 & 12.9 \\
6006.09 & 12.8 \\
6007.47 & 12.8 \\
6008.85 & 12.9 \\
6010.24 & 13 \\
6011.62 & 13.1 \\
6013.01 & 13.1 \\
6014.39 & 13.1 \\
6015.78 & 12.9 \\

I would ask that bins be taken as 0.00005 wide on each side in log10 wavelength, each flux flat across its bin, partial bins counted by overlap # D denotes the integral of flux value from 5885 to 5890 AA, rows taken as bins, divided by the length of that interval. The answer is 11.0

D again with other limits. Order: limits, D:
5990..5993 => 12.3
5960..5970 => 12.8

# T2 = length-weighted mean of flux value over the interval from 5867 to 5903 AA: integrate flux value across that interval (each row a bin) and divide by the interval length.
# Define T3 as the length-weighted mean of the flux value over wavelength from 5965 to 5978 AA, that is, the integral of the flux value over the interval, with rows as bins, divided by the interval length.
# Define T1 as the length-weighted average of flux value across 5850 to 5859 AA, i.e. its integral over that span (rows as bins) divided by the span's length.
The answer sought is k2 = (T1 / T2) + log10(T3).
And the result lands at 2.29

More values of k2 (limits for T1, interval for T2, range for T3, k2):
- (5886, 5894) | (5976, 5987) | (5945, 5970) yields 1.95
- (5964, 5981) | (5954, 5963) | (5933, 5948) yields 2.10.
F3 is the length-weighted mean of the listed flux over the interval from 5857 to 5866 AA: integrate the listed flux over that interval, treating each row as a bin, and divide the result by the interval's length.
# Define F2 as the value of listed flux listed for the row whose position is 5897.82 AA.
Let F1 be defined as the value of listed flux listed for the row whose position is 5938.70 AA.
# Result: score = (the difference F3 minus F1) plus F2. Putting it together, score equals 11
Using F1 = 13.1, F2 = 11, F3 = 13.0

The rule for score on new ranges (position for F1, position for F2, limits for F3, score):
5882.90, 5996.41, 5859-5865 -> 13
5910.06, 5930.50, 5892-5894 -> 10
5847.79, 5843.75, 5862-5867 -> 13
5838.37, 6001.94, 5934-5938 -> 11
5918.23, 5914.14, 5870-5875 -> 14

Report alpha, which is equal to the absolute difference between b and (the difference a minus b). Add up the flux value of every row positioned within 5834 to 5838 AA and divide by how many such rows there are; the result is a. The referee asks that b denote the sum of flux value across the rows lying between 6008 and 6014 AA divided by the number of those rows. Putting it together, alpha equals 11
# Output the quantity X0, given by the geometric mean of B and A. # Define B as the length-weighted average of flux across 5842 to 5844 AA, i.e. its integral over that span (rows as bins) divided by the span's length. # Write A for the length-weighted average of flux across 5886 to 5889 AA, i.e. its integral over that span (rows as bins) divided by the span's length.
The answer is 12.4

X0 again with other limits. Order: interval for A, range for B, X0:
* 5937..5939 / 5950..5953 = 13.2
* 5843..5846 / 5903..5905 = 13.2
